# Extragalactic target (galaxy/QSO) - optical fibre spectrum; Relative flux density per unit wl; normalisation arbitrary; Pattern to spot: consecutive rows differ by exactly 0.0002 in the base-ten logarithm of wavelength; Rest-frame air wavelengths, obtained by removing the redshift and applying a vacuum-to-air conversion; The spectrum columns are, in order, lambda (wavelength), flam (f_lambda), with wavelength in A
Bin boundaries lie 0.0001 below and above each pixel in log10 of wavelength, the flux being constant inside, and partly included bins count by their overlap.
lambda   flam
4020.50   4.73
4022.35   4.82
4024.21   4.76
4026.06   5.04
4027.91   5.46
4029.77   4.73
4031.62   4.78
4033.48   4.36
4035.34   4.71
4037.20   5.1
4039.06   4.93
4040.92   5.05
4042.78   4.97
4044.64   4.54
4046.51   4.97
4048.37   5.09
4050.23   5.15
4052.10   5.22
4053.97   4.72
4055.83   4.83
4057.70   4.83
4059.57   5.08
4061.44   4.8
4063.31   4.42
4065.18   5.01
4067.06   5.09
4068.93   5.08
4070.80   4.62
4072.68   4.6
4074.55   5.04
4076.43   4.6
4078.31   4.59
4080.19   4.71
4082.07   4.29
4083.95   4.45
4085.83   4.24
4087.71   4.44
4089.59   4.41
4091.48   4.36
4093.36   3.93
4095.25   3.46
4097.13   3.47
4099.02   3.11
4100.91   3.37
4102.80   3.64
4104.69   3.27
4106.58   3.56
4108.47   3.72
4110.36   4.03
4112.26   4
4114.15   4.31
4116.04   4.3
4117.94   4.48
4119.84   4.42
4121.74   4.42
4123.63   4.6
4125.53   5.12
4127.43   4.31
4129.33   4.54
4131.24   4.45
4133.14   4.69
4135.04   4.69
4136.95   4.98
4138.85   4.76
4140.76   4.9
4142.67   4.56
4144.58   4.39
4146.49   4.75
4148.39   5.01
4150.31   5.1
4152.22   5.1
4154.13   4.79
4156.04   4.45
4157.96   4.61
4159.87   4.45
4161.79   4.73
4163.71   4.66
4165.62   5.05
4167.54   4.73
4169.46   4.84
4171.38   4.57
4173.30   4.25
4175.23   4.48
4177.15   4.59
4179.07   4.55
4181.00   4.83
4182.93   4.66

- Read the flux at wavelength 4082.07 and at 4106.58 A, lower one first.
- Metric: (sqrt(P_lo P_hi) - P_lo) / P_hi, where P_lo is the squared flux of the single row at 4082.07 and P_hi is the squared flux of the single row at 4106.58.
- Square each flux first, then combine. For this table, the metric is -0.247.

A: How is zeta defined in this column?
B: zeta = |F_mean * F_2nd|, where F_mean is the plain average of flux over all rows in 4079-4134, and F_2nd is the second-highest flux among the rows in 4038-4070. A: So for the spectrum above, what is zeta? 21.3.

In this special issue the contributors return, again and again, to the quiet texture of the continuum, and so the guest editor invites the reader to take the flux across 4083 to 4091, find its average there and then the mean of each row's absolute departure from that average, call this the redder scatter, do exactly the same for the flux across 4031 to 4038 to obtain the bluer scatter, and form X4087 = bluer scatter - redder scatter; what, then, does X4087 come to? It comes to 0.13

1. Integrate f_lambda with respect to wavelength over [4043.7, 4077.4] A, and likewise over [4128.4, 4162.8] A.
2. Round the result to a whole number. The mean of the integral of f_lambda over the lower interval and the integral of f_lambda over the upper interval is 163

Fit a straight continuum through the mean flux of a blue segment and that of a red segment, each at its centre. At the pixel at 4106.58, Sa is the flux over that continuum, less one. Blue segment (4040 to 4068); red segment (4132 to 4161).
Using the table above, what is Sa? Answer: -0.26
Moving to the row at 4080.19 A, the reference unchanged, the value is -0.03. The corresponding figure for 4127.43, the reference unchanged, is -0.10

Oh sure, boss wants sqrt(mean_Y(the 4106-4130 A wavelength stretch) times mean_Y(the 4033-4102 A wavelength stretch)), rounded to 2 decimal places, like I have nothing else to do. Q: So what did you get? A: 4.44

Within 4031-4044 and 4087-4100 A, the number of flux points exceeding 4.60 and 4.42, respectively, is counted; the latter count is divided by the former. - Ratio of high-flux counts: 0.2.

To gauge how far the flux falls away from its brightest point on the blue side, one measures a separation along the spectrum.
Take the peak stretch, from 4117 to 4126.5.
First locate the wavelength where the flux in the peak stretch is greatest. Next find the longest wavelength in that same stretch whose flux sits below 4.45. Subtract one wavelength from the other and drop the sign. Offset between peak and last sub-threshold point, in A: 3.8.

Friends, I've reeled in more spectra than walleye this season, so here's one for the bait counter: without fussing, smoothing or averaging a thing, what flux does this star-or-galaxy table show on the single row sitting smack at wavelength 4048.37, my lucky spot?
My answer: 5.09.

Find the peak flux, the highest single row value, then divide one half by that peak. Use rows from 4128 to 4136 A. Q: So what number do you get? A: 0.107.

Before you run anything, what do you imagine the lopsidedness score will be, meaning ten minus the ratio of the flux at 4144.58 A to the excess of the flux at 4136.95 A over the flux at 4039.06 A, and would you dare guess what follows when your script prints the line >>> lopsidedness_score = -78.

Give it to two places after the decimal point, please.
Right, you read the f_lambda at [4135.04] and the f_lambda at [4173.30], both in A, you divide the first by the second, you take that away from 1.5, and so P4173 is 0.40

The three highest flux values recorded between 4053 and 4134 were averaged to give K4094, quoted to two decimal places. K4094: 5.10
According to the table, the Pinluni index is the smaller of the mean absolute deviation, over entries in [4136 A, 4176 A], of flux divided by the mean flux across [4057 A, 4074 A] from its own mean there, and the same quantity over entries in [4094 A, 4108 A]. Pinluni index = 0.0286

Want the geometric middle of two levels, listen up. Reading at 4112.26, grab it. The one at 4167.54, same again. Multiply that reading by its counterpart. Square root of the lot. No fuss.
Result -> 4.35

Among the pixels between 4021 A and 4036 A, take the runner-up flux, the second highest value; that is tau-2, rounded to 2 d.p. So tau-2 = 5.04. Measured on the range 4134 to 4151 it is 5.01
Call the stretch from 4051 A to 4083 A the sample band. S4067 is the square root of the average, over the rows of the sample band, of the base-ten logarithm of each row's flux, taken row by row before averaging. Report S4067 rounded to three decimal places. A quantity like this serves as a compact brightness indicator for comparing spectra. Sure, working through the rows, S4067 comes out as 0.825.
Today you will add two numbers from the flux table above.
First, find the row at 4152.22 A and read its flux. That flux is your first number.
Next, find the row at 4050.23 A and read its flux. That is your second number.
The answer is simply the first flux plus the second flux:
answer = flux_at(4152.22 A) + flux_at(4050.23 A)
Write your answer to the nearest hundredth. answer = 10.25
